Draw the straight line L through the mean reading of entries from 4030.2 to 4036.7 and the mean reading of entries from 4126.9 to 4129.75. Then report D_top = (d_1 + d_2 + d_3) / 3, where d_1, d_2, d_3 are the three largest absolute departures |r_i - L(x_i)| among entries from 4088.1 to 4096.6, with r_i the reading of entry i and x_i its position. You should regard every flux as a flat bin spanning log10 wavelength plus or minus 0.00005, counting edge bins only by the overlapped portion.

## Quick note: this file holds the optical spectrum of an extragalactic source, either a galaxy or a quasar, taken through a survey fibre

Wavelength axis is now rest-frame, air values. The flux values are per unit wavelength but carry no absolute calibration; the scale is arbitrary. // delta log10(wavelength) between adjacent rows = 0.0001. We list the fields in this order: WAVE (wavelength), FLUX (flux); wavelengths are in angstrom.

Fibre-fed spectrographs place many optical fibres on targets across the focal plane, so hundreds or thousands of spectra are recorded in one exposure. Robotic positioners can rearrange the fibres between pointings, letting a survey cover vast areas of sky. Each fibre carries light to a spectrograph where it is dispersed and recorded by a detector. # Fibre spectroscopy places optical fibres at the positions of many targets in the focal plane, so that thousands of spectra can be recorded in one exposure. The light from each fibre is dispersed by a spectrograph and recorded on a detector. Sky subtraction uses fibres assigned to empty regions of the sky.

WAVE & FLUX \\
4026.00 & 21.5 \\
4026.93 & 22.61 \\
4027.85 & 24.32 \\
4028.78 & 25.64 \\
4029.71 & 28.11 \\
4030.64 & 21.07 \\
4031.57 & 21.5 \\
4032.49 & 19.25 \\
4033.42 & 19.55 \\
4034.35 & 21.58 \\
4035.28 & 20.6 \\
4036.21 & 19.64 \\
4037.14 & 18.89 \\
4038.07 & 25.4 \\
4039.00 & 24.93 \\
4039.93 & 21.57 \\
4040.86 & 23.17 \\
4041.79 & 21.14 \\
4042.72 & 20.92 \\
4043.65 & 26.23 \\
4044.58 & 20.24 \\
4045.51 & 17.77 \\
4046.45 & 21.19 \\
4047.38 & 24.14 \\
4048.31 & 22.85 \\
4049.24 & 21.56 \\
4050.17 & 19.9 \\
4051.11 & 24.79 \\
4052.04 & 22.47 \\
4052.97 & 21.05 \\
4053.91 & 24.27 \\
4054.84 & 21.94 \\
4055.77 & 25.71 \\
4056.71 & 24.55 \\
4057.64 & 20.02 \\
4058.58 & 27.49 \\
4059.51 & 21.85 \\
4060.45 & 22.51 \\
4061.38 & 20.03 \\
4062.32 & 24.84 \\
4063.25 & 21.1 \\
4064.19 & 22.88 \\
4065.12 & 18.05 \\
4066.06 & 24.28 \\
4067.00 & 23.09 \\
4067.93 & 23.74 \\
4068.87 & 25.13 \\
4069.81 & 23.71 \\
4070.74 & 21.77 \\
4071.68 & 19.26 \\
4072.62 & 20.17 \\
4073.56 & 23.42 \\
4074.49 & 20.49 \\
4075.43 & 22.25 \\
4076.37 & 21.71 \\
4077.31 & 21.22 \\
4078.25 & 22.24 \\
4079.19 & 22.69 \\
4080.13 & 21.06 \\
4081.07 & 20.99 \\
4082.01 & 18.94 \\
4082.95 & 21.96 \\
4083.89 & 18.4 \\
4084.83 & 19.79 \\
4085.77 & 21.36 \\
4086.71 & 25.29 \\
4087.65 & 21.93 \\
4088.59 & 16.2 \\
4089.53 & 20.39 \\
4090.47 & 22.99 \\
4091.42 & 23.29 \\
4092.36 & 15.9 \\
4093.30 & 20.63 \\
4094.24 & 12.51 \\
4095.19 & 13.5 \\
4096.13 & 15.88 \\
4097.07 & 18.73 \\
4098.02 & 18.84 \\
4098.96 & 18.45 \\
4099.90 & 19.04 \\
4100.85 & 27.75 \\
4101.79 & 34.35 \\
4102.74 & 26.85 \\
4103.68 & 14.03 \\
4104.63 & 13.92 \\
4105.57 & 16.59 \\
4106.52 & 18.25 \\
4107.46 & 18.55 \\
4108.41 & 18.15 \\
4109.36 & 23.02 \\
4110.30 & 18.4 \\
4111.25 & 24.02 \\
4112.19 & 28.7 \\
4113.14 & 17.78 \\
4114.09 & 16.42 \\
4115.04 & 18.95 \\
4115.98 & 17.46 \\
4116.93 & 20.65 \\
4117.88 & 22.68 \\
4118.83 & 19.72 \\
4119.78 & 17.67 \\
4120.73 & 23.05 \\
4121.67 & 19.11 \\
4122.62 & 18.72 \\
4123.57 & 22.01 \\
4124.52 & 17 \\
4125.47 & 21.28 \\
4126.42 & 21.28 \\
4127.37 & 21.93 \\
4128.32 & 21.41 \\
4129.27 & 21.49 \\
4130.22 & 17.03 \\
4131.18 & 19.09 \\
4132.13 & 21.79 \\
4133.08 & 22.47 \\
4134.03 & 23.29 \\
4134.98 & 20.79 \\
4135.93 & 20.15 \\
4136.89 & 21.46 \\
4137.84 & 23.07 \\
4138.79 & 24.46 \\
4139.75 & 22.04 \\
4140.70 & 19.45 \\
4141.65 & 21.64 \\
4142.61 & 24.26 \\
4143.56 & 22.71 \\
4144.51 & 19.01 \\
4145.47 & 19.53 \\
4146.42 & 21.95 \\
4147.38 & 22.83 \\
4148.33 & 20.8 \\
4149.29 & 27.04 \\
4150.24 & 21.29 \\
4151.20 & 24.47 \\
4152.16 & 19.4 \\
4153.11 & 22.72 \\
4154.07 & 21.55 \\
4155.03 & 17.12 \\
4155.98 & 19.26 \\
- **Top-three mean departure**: 7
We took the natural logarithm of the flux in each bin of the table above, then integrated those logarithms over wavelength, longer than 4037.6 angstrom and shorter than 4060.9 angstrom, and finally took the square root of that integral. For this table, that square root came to 8.52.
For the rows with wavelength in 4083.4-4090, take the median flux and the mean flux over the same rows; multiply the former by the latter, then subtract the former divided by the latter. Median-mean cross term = 417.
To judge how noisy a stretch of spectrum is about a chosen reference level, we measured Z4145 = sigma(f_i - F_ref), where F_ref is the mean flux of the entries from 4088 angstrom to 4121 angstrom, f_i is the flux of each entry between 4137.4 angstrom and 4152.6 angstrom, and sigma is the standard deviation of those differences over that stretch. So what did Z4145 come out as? 2.2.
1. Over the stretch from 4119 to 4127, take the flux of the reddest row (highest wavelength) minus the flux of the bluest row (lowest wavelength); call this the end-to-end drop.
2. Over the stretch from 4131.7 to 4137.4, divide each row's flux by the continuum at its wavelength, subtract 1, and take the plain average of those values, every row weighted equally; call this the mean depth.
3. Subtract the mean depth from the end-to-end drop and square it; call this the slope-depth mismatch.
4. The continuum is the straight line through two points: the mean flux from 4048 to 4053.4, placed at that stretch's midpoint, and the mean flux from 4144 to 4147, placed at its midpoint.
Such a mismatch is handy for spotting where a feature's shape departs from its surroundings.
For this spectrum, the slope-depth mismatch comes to 12.6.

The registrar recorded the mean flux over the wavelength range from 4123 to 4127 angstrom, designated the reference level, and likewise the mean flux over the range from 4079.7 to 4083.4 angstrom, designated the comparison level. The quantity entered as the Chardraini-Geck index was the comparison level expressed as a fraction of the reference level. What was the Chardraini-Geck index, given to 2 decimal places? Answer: 1.02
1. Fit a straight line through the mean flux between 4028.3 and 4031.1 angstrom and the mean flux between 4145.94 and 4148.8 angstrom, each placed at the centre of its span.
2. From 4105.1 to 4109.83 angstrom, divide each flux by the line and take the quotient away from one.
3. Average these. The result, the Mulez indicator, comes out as 0.17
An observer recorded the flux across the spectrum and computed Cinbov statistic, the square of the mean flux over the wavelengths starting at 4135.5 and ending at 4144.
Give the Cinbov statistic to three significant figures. 490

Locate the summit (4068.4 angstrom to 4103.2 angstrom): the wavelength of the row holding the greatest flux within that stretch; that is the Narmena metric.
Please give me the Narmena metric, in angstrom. 4101.79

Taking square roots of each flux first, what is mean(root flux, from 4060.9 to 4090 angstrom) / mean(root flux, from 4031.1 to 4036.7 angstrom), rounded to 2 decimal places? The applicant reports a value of 1.03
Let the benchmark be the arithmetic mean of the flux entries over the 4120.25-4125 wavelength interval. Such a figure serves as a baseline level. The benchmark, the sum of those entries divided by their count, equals 20.0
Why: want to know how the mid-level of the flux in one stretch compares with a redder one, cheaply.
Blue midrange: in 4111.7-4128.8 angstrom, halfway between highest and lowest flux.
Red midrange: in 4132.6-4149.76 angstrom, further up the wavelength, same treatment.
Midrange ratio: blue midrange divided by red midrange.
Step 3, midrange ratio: 0.98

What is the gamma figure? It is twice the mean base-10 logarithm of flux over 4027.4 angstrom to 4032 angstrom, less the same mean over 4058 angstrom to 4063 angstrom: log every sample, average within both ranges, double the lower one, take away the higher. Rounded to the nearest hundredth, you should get 1.39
